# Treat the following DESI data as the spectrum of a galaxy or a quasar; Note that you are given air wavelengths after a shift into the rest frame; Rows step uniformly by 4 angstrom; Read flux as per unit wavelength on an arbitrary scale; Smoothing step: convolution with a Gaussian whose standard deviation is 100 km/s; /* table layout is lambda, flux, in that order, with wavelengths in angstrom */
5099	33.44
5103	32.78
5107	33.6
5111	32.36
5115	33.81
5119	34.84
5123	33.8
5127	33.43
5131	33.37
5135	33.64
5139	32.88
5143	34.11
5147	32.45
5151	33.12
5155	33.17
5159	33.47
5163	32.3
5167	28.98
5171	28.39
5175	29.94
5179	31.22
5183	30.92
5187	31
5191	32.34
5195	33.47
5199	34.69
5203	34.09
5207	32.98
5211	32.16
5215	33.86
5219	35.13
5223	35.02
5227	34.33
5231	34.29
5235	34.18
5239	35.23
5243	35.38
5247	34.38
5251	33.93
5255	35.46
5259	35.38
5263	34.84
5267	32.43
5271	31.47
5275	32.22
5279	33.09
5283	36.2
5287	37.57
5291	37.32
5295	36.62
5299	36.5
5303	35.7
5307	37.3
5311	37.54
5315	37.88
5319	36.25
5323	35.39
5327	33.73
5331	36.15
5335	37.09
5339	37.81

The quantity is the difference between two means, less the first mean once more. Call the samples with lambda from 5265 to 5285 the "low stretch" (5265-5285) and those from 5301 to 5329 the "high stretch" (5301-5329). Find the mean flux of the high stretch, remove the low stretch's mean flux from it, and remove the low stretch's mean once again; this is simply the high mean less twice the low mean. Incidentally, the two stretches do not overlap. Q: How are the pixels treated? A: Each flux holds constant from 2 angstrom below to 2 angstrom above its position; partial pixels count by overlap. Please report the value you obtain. -29.9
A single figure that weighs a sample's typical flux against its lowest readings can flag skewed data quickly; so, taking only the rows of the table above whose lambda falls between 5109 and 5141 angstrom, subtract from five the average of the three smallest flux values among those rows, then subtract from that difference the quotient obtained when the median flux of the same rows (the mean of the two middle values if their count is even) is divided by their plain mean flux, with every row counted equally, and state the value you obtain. -28.9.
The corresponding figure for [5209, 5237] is -29.4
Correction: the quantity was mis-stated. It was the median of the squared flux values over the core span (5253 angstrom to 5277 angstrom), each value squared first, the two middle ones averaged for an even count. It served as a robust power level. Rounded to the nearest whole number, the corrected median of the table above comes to 1133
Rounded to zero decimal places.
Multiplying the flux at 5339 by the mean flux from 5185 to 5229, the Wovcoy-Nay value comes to 1269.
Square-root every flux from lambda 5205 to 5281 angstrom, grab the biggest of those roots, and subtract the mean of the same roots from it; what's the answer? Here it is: 0.13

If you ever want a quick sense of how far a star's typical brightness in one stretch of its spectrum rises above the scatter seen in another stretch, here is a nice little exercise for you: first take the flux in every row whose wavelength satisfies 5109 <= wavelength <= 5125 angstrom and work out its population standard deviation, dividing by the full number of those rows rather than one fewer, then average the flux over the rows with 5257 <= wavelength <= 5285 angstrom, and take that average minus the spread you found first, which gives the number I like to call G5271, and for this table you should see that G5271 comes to 32.8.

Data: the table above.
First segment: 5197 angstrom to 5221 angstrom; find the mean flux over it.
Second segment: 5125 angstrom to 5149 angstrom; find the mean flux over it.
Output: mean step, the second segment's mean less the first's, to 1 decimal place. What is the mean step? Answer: -0.5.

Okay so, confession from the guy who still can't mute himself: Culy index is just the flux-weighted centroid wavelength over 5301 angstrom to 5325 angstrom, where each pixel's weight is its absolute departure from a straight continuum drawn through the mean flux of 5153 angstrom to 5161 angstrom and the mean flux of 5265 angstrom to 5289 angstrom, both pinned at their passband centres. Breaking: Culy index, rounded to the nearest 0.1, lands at 5312.4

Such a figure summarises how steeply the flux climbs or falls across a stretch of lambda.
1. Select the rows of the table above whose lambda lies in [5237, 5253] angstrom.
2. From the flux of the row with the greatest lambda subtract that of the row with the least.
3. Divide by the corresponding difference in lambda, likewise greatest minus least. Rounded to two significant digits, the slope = -0.11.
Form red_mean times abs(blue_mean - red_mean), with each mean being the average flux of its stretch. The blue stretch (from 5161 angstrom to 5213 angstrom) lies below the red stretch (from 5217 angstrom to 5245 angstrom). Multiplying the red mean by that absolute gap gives 107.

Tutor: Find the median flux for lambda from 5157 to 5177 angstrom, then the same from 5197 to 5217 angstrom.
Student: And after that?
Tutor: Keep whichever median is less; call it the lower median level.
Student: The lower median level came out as 29.9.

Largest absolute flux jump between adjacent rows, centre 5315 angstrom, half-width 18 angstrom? 2.4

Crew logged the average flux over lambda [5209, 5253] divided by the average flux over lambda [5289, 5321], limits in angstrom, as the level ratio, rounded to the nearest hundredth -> 0.93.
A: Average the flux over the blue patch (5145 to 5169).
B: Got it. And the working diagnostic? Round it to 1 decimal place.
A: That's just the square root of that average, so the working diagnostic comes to 5.7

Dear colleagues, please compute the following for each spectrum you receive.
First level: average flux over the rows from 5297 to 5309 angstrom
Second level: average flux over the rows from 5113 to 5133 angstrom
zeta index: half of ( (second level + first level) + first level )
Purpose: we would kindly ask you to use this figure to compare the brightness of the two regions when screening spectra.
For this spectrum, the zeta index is 53.4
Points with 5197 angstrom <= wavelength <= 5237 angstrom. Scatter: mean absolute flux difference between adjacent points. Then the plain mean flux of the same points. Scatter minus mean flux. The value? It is -33.4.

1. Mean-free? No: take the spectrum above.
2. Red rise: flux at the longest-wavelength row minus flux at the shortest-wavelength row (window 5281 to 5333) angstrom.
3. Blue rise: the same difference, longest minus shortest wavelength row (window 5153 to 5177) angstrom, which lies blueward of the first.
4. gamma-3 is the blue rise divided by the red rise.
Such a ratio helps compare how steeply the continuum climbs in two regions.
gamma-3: 65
